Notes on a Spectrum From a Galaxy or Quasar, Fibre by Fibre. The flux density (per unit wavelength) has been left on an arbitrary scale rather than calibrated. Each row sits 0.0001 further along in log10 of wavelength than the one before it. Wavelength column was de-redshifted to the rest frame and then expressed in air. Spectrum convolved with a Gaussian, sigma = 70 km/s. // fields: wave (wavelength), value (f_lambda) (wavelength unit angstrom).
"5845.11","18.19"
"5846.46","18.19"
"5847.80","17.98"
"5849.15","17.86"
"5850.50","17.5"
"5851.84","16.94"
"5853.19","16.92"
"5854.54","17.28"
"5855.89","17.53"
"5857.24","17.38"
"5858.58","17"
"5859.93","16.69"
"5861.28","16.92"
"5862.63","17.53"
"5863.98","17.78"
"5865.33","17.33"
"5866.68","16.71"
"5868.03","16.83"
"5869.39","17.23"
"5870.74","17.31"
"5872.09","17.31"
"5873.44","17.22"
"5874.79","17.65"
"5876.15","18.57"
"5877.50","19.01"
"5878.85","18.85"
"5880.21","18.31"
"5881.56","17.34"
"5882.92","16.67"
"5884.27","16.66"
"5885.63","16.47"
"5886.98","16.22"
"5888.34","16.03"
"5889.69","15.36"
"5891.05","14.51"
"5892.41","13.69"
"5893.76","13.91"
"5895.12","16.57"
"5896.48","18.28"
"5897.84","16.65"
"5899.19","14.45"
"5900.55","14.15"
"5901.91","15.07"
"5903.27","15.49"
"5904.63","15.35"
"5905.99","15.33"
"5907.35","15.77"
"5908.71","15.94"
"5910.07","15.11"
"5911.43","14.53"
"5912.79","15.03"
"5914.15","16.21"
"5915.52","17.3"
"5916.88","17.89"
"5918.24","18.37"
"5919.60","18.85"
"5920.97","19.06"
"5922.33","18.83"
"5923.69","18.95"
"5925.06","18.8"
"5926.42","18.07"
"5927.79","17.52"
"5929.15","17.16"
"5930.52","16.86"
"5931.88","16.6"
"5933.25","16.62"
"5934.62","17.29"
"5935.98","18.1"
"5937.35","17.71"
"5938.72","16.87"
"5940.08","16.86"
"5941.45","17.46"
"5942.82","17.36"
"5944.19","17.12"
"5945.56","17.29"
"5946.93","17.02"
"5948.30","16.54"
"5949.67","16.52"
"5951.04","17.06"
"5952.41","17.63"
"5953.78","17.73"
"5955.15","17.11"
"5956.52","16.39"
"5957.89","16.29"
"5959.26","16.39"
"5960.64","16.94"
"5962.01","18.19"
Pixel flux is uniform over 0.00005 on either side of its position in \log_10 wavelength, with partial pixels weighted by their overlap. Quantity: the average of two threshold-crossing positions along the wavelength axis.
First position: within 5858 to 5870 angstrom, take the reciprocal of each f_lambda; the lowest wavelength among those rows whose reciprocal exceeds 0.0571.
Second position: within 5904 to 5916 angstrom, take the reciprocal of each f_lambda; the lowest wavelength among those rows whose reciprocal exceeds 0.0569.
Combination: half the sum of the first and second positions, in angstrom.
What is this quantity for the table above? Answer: 5881.6 angstrom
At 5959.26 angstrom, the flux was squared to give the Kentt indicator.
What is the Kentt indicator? 269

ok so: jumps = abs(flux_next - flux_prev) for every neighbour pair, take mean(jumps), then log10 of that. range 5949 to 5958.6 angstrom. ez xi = -0.35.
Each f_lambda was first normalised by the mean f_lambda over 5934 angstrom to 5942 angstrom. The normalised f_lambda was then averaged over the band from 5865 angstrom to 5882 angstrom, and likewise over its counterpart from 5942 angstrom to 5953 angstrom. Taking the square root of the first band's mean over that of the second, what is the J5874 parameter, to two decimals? 1.02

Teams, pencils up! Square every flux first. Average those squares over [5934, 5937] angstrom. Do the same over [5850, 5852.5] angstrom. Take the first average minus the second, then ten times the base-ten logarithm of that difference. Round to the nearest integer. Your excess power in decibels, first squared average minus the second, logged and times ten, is 12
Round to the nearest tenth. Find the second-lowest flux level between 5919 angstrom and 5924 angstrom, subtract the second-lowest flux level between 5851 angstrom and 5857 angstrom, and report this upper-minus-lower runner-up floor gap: 1.9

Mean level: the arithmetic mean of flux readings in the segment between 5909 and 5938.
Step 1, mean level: 17.4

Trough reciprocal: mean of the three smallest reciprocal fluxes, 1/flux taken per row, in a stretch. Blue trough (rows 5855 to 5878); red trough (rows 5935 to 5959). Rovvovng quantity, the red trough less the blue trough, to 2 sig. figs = 0.0018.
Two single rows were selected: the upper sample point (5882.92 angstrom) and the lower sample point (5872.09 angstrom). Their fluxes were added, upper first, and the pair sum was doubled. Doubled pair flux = 68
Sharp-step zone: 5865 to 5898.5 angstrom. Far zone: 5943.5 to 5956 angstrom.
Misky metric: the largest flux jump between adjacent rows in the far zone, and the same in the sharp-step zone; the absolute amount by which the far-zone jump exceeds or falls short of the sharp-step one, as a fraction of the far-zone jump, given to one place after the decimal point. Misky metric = 3.3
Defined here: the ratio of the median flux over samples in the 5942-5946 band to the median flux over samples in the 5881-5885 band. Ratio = 1.04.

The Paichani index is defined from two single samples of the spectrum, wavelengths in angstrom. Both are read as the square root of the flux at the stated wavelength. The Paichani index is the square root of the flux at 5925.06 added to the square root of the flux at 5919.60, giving 8.68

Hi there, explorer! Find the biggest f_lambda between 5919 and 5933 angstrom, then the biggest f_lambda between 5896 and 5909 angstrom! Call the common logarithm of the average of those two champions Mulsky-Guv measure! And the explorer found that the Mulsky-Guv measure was 1.271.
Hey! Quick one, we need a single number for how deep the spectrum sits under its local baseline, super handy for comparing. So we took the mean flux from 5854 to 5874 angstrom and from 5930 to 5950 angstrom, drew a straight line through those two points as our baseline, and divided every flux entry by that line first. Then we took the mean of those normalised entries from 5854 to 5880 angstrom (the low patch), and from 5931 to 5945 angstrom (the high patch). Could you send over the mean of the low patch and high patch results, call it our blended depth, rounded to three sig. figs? 1.01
